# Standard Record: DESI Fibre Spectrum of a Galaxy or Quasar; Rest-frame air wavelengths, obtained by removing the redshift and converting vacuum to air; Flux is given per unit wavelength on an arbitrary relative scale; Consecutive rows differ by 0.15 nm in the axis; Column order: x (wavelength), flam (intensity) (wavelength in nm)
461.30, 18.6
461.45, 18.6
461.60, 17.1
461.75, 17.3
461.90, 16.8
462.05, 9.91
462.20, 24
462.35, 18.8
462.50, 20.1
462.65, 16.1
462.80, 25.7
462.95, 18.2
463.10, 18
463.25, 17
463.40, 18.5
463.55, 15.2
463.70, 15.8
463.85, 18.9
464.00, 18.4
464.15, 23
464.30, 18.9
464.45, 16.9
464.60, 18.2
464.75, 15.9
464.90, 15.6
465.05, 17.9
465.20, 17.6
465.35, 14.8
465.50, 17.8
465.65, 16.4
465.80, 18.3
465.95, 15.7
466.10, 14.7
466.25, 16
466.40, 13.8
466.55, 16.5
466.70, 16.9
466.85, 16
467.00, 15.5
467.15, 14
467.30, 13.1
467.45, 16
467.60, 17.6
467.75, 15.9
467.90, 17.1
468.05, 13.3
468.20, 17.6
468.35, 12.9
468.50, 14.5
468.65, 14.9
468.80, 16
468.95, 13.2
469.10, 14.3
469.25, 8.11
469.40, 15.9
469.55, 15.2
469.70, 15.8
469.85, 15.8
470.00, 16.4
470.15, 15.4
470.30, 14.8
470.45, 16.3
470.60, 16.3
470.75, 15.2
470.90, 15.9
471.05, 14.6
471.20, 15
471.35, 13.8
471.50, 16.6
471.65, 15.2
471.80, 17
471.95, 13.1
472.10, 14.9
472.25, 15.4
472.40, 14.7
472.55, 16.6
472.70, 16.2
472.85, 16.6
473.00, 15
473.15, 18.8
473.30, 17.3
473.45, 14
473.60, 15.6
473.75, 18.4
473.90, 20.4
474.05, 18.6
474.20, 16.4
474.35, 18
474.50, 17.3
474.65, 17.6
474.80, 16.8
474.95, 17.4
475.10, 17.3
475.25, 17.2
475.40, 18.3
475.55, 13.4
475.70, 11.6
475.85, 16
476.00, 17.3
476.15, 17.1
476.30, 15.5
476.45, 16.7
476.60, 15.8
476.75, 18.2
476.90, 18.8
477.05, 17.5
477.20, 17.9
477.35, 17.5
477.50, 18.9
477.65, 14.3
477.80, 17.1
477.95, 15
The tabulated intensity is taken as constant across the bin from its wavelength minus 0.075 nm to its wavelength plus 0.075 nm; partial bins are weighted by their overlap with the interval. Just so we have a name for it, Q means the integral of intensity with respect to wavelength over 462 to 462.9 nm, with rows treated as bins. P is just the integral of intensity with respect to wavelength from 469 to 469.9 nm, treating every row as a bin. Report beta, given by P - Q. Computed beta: -4.7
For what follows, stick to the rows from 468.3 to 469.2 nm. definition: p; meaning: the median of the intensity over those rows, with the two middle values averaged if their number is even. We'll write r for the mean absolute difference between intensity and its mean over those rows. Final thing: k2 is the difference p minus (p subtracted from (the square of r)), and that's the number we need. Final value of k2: 28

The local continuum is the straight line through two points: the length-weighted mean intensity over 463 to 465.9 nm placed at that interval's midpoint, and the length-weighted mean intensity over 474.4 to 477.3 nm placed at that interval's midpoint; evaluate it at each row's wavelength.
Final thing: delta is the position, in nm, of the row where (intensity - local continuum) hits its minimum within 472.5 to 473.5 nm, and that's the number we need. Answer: 473.45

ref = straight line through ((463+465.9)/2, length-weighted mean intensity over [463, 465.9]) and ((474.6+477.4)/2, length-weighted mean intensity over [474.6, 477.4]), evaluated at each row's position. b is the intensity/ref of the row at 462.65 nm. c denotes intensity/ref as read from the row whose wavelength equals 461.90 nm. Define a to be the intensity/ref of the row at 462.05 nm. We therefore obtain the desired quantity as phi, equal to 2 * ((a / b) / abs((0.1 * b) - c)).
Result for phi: 1.4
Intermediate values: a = 0.56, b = 0.91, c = 0.95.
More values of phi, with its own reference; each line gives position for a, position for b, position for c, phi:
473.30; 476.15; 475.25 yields 2.2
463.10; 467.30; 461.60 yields 3.0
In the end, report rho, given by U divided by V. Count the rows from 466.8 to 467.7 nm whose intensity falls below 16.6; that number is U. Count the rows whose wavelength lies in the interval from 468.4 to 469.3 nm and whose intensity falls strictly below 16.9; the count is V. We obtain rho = 0.8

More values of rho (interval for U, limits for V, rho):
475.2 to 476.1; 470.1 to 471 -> 0.5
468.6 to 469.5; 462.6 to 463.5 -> 6.0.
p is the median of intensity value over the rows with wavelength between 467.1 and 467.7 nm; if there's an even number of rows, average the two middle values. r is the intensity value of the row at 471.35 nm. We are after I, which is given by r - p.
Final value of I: -1.2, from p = 15.0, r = 13.8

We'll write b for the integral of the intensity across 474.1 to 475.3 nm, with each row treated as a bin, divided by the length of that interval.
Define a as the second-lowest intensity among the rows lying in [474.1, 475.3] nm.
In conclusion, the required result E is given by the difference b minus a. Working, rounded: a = 16.8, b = 17.3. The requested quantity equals 0.5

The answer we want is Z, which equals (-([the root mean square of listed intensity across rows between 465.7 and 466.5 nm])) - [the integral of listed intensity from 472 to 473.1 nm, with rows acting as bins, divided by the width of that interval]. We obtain -31.4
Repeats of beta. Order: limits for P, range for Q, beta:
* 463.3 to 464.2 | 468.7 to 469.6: 3.9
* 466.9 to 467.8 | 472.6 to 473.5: -0.9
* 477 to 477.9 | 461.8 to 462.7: -0.5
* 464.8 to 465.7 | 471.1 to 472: 1.4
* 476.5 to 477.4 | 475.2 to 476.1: 1.8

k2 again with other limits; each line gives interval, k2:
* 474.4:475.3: 35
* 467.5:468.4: 30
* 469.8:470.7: 32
